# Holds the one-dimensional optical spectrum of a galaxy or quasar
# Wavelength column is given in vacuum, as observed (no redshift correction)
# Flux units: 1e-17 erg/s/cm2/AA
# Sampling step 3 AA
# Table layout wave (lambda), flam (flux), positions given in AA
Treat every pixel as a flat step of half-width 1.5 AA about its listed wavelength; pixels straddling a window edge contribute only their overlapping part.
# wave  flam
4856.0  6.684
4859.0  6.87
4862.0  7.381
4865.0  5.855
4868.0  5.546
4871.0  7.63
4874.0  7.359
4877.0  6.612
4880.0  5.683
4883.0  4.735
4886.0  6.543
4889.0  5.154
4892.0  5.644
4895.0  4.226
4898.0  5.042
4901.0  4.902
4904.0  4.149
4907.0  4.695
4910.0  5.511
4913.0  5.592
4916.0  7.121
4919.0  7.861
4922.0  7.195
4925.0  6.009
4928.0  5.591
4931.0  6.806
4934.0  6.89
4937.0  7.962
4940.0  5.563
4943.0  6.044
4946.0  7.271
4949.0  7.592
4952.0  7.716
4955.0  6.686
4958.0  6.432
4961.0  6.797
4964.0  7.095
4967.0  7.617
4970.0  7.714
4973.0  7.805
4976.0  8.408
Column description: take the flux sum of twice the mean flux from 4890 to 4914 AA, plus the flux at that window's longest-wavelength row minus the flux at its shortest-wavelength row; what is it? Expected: 9.9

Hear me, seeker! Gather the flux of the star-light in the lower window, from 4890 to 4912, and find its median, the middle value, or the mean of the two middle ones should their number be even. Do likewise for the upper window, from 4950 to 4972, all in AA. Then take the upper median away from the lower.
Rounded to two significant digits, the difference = -2.2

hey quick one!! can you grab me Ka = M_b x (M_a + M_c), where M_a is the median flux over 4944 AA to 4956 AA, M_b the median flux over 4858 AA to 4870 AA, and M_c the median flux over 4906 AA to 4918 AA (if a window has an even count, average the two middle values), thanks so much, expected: 83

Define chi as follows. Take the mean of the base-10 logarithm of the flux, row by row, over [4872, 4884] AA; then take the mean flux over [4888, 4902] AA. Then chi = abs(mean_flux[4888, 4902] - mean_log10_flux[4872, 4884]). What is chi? 4.2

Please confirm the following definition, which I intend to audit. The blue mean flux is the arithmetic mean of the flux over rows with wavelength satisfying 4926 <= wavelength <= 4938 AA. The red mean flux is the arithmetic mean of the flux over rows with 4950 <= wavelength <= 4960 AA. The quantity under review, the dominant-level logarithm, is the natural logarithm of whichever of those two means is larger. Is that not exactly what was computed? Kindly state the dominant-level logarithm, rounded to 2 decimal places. 1.94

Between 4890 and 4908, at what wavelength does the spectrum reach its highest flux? 4892.0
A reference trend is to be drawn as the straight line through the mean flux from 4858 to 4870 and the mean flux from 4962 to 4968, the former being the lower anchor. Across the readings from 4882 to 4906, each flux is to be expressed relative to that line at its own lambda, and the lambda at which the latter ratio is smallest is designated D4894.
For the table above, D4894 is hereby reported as 4904.0 AA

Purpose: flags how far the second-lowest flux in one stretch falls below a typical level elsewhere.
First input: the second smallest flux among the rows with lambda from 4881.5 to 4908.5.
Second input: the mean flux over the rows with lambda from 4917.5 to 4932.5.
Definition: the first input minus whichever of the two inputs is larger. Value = -2.5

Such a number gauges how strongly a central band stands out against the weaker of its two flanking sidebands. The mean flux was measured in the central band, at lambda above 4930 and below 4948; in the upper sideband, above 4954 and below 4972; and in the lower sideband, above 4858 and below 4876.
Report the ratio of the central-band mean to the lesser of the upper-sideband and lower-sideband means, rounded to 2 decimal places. 1.00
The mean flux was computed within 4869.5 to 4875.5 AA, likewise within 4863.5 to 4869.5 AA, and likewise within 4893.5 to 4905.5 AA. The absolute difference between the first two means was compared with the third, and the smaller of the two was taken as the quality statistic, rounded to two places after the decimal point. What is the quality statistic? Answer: 1.79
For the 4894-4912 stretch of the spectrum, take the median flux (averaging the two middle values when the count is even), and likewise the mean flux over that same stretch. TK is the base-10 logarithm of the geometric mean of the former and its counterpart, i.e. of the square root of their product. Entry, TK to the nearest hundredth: 0.68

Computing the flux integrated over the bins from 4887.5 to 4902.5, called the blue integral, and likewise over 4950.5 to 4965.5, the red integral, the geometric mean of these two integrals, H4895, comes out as 88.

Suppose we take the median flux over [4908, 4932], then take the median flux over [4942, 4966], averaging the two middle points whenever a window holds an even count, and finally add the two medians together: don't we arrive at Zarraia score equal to 13.4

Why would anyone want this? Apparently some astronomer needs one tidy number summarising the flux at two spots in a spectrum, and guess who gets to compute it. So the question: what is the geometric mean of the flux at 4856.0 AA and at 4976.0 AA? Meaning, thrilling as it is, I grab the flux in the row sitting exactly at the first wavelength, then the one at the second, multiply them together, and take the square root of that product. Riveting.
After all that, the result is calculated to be 7.5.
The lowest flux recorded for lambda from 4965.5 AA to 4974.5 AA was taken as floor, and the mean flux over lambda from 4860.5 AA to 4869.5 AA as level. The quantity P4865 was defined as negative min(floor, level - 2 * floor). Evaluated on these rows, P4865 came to 9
